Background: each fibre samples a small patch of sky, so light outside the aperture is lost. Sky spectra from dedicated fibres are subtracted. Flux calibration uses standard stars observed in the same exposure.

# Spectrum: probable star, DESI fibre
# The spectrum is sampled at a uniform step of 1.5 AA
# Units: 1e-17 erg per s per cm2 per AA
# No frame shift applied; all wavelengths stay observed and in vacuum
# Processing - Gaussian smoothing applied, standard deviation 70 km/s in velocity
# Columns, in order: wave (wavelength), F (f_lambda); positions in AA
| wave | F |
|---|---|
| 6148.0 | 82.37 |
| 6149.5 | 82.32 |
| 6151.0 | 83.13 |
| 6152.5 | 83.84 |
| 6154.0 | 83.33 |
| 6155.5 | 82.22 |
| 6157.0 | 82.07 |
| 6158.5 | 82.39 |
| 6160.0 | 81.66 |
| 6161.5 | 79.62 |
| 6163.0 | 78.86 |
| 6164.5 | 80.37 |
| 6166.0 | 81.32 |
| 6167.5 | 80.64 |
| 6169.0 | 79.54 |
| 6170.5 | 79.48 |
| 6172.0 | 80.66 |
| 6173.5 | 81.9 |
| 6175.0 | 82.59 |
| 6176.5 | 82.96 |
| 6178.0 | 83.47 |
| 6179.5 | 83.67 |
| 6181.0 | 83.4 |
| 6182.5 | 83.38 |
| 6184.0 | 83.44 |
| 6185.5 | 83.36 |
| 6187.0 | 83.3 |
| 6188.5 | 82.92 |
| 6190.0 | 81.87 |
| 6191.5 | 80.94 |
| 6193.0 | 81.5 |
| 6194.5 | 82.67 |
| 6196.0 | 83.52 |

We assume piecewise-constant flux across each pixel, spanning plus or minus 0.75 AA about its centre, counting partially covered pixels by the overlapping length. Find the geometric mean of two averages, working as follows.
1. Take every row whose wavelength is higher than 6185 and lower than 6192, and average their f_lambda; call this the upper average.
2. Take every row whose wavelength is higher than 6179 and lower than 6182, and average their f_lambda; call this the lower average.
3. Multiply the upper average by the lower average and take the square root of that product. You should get 83.0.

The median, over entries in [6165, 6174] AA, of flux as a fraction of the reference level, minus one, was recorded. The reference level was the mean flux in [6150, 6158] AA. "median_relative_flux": -0.027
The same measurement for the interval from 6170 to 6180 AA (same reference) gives -0.004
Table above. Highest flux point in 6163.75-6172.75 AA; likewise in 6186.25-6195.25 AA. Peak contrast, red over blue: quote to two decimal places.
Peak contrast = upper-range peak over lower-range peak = 1.02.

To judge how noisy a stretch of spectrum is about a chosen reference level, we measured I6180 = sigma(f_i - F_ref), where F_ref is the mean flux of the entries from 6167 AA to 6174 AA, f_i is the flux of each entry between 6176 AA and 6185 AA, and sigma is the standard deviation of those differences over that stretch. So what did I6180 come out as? 0.2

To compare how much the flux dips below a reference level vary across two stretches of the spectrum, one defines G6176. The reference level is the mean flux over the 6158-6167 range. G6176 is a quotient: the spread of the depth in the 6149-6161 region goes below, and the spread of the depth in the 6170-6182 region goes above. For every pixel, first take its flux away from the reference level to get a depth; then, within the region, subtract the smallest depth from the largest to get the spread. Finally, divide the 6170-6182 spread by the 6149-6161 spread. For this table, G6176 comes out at 1.9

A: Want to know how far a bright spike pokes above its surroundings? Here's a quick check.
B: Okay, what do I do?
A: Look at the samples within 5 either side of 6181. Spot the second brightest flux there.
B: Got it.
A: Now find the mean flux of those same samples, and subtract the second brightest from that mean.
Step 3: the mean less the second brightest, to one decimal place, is -0.1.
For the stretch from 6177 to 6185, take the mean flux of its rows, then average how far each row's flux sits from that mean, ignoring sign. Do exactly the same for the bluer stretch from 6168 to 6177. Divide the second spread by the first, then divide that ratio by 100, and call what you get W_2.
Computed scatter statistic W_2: 0.16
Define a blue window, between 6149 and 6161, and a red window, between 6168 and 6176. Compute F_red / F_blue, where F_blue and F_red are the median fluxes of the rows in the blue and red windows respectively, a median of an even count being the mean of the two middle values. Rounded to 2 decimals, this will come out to 0.98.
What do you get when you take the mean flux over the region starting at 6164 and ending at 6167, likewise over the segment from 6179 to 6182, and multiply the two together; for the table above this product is 6753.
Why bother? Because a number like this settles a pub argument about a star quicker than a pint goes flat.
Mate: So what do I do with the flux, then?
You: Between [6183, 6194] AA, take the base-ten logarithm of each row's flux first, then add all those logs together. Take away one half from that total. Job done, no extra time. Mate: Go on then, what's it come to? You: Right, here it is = 12.91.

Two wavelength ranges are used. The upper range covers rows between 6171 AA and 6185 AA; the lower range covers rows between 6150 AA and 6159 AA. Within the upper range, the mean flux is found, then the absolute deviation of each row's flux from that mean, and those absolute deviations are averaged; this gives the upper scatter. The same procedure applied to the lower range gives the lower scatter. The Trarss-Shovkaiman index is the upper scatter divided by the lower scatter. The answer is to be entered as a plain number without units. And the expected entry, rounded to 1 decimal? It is 1.2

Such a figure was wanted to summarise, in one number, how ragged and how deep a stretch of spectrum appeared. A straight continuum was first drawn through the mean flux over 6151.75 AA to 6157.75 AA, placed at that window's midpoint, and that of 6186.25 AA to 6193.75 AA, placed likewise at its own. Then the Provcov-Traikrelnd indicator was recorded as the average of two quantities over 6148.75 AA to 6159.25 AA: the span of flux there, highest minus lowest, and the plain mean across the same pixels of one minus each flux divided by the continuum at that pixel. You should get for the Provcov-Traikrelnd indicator 0.89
